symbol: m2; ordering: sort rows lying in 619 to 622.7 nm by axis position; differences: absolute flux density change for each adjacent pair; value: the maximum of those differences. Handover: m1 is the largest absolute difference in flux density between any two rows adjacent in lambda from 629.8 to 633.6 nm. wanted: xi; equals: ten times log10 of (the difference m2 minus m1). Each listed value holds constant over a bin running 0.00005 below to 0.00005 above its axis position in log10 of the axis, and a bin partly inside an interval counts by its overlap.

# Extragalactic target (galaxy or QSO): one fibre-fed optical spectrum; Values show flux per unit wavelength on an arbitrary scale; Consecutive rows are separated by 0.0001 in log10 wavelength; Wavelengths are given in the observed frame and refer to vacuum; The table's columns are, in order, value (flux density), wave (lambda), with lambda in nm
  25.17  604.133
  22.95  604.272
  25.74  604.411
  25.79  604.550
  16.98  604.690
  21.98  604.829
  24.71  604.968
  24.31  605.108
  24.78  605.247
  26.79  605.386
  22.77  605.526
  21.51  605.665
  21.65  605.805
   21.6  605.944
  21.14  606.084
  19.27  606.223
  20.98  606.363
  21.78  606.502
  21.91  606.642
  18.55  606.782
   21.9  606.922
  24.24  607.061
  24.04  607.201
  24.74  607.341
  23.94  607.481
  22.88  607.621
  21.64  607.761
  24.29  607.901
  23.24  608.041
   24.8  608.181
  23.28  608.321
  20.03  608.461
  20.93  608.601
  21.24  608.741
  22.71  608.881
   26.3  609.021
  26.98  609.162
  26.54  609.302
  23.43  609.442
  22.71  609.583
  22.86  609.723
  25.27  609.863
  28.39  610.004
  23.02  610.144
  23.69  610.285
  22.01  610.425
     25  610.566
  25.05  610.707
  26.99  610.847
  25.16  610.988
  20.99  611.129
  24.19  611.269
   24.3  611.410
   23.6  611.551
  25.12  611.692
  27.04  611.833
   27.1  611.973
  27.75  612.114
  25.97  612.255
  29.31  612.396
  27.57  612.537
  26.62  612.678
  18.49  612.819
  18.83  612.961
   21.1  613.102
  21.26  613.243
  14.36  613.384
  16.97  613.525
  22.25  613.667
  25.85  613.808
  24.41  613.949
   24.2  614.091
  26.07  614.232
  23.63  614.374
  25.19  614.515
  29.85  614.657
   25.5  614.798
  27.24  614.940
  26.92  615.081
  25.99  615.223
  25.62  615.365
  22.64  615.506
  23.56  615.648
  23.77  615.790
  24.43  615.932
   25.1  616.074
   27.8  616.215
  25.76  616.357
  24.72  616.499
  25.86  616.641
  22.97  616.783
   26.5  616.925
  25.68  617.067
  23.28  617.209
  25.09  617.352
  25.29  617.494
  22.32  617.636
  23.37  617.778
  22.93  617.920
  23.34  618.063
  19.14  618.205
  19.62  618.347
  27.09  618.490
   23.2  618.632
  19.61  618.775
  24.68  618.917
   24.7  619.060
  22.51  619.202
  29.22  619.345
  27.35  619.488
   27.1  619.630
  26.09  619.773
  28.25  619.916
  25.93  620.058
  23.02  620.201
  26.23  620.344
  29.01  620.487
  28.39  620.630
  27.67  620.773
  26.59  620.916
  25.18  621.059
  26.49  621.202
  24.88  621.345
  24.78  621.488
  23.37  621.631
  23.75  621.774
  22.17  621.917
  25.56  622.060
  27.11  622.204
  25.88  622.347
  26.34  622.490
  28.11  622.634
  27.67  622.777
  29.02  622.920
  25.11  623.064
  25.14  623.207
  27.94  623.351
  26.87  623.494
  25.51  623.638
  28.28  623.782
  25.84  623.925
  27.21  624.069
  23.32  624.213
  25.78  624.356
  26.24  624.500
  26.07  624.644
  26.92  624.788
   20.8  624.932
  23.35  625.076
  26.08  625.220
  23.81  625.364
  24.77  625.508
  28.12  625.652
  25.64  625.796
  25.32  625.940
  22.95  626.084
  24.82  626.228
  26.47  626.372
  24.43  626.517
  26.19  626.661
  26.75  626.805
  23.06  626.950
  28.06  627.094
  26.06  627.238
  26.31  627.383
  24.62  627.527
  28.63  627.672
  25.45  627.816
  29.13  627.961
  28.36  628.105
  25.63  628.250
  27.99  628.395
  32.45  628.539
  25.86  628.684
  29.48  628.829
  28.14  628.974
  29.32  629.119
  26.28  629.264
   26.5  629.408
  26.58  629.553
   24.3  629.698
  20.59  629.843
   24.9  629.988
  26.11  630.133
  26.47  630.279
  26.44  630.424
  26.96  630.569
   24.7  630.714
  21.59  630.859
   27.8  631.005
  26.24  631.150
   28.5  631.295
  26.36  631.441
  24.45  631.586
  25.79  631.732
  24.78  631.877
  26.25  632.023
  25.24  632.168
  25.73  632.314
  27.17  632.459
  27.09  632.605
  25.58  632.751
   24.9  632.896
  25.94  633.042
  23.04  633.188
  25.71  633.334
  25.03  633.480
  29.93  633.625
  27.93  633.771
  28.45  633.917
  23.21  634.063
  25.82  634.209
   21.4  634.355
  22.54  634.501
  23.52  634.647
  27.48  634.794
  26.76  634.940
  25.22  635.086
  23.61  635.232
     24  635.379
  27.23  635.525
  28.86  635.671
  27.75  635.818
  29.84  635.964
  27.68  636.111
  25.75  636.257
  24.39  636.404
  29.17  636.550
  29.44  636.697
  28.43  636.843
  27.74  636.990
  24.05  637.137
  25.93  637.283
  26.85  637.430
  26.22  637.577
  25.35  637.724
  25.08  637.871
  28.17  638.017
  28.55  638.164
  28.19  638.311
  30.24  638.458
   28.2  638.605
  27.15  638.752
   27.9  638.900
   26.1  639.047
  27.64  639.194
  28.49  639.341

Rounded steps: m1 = 6.2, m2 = 6.7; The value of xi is -3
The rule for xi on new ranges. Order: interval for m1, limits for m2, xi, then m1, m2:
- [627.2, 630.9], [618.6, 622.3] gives -9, 6.6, 6.7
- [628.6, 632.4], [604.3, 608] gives 4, 6.2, 8.8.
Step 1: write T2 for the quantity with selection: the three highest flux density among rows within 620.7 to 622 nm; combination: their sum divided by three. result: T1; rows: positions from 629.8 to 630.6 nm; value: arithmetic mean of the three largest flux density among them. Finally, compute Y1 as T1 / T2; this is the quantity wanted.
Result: 0.99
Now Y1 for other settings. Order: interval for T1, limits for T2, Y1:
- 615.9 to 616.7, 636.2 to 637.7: 0.91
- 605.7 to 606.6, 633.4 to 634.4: 0.75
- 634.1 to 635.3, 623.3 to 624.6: 0.96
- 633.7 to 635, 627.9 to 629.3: 0.92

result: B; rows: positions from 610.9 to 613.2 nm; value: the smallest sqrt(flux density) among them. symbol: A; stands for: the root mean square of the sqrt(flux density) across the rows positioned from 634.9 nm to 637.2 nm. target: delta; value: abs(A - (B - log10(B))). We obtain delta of 1.52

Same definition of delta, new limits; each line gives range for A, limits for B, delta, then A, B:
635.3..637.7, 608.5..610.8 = 1.29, 5.20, 4.57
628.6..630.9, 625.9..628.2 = 0.98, 5.09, 4.79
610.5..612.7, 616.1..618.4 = 1.34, 5.07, 4.37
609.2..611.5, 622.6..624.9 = 0.79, 4.93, 4.83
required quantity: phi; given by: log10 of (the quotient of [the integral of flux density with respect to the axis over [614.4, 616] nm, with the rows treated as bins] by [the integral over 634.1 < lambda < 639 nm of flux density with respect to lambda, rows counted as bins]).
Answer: -0.50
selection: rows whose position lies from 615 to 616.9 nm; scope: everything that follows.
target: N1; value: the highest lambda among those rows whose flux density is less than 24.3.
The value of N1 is 616.783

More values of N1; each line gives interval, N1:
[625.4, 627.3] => 626.950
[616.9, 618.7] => 618.632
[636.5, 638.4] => 637.137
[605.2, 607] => 606.922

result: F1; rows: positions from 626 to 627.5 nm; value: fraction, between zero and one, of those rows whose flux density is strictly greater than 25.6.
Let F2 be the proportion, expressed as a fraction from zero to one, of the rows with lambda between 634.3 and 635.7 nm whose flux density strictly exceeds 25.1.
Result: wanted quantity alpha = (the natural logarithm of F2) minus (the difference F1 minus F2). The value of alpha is -0.8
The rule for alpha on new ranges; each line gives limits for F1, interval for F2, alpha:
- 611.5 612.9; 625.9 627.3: -0.6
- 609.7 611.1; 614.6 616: -0.1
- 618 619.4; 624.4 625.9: -0.1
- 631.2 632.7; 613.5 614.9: -0.9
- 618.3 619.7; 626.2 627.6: -0.3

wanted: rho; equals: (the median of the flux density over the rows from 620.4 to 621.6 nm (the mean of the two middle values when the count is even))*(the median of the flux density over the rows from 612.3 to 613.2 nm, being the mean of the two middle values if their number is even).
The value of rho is 633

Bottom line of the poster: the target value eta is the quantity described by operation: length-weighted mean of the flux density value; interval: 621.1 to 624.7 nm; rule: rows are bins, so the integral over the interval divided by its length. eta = 25.9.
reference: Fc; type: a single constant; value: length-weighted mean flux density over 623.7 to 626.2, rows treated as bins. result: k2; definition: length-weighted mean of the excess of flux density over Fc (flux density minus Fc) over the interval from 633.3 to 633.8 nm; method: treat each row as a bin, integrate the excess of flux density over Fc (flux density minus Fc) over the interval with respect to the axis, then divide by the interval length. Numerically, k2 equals 1.9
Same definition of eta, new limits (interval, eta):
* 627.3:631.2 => 26.5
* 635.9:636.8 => 27.7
